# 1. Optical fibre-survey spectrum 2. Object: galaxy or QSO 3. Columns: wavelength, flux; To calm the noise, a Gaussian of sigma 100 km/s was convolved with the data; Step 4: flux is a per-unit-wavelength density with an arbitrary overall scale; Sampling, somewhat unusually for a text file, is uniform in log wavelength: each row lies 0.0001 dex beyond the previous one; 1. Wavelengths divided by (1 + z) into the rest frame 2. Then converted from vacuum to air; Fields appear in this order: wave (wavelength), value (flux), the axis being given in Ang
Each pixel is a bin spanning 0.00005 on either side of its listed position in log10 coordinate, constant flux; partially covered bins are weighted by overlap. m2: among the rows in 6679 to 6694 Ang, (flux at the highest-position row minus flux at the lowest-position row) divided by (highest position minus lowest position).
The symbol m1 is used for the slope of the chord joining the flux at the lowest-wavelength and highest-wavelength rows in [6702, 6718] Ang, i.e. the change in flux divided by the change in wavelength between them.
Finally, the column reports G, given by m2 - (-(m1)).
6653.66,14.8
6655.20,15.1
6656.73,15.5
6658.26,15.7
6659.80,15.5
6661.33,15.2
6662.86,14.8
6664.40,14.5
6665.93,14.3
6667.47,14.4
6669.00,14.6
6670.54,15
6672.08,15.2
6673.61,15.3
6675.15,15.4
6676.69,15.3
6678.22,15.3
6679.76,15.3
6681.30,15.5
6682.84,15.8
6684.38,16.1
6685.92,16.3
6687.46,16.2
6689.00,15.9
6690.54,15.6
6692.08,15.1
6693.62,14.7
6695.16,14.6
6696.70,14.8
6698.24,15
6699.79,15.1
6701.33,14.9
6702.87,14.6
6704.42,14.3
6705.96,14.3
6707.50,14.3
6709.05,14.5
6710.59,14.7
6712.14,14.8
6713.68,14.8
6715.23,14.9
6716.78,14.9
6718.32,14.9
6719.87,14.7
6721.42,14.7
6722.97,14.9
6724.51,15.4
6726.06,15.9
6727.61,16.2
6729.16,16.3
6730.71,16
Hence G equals -0.02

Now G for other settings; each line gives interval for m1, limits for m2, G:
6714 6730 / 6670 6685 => 0.18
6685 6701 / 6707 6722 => -0.06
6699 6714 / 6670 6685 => 0.06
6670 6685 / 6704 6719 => 0.12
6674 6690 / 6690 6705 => -0.06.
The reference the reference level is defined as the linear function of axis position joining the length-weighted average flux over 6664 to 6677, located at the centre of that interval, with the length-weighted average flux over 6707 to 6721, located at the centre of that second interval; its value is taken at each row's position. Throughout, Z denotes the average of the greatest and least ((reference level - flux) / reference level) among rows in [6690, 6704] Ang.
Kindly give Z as -0.02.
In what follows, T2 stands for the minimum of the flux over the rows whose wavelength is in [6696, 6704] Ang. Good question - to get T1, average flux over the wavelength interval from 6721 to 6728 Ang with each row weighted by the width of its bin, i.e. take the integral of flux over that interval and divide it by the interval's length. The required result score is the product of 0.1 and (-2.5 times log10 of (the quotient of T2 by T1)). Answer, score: 0.006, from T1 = 15.4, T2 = 14.6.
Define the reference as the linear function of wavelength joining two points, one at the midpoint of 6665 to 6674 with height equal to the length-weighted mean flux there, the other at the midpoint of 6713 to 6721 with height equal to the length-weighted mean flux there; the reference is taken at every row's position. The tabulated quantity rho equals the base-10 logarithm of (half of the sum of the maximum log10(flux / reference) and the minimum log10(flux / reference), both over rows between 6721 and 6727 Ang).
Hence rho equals -1.9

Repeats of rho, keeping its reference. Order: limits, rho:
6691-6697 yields -2.9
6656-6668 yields -2.2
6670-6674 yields -2.0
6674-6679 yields -1.8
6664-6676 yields -2.8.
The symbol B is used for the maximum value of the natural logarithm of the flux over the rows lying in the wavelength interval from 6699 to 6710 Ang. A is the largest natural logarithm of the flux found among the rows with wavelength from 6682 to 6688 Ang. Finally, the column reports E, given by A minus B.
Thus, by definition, 0.076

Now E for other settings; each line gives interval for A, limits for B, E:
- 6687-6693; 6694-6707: 0.070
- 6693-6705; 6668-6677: -0.020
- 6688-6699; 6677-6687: -0.025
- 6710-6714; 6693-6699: -0.013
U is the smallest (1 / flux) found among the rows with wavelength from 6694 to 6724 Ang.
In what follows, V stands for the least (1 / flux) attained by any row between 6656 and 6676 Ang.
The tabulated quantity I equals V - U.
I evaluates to -0.0025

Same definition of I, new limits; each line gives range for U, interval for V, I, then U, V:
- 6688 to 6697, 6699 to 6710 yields 0.0033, 0.0629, 0.0662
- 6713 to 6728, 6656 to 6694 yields -0.0004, 0.0617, 0.0613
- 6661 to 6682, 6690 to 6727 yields -0.0016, 0.0645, 0.0629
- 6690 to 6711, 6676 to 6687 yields -0.0028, 0.0641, 0.0613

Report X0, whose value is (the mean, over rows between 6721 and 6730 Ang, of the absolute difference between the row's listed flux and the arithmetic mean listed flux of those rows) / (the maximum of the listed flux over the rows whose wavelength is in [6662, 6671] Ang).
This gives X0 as 0.038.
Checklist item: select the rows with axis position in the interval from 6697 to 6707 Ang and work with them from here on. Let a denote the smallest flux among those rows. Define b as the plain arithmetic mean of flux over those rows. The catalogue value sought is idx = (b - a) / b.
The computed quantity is 0.027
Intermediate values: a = 14.3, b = 14.7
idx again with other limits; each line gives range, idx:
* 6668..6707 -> 0.060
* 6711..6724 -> 0.008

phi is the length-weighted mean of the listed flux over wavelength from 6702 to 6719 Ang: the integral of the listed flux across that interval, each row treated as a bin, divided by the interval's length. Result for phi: 14.6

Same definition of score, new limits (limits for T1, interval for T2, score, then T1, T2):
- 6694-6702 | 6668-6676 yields 0.002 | 14.9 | 14.6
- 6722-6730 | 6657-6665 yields 0.009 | 15.7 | 14.5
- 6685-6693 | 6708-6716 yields 0.009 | 15.8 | 14.5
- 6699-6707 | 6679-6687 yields -0.005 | 14.6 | 15.3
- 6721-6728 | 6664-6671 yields 0.008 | 15.4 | 14.3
